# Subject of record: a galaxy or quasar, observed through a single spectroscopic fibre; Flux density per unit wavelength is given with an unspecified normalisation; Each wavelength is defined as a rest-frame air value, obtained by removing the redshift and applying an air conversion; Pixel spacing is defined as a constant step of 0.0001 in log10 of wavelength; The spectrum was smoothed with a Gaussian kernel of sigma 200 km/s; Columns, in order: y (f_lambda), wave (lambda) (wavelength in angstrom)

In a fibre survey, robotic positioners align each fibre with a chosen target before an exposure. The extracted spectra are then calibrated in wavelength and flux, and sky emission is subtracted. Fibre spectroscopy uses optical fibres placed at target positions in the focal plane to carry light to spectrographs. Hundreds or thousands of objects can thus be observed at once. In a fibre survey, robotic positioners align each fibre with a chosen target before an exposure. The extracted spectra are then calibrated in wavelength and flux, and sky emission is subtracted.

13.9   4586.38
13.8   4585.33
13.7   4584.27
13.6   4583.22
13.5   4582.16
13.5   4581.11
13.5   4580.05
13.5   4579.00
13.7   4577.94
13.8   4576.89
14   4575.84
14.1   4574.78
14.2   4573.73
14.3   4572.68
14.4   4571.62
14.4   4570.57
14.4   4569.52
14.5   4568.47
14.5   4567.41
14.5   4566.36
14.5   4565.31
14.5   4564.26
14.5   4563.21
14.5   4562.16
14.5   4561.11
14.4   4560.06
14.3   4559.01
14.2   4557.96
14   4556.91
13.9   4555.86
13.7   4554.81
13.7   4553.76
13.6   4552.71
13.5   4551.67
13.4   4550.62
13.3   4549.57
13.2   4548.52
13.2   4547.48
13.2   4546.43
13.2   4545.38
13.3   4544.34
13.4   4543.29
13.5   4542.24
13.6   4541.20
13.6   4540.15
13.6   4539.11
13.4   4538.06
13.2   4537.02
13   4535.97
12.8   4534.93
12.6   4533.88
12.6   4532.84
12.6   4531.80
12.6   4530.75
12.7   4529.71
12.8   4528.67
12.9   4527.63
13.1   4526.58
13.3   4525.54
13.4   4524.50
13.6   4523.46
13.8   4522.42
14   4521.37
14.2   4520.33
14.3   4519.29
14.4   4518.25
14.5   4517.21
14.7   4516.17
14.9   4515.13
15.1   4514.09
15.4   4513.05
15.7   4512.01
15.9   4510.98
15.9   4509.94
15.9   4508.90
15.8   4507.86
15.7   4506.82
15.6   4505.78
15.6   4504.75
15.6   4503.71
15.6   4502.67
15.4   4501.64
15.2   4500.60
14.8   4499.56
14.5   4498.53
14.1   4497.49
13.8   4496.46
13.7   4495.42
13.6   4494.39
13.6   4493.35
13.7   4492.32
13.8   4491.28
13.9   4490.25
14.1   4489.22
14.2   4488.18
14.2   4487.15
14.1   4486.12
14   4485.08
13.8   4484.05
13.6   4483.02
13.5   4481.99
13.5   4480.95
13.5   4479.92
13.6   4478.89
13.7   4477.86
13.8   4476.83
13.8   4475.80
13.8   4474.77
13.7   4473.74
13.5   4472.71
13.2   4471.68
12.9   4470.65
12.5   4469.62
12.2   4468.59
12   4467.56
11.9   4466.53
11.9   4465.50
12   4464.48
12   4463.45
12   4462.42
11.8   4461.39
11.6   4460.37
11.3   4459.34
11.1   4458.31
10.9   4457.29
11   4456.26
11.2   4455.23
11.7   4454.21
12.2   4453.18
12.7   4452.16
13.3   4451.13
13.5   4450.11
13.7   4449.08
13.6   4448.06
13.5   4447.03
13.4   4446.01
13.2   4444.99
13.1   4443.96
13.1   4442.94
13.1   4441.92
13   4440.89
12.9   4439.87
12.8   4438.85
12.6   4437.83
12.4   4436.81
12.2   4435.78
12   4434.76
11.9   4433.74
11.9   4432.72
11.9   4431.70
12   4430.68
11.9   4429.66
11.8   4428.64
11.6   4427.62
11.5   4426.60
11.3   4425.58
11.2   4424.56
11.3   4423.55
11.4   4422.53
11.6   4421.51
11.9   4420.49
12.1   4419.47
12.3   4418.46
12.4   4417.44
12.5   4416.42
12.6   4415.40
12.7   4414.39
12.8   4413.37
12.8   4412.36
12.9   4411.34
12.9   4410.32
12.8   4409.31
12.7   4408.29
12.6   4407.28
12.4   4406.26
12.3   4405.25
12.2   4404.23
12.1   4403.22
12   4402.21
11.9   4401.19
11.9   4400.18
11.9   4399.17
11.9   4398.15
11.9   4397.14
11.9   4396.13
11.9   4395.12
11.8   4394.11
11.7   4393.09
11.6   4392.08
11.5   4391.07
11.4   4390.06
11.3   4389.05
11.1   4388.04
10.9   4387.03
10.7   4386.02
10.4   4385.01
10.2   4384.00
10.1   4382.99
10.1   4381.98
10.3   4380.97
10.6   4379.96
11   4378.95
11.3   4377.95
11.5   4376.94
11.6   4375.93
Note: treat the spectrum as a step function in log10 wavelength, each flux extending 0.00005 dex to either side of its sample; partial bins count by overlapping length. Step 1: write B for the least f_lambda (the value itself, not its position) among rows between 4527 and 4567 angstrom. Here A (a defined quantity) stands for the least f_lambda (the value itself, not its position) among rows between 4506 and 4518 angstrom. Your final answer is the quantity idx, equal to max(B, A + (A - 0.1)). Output 28.9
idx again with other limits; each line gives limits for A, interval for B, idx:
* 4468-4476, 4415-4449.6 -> 24.3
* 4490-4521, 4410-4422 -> 27.1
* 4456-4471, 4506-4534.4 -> 21.7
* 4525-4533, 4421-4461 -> 25.1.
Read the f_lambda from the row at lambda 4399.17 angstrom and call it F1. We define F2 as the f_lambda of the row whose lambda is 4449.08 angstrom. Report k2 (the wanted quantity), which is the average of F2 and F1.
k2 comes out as 12.8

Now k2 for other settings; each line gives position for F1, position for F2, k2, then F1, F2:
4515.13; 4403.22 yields 13.5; 14.9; 12.1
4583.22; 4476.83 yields 13.7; 13.6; 13.8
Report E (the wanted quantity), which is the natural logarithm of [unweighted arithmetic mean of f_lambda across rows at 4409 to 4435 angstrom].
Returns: 2.49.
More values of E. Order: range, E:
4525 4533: 2.55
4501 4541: 2.65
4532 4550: 2.58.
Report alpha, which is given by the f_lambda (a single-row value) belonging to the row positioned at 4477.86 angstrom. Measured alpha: 13.7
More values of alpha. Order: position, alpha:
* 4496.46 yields 13.8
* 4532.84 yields 12.6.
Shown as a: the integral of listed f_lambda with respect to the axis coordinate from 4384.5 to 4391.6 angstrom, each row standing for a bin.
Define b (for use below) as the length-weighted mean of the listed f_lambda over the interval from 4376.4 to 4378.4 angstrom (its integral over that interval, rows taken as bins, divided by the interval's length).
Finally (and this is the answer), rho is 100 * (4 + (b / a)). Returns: 415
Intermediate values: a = 78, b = 11.4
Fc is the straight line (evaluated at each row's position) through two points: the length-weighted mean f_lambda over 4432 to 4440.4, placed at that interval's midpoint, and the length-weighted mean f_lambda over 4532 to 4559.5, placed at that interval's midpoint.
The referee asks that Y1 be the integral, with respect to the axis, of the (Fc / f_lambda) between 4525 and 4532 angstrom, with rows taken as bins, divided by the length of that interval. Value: 1.03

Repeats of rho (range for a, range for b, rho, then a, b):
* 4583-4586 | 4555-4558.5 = 434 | 41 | 14.0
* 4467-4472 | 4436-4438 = 420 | 63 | 12.4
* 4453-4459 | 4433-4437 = 418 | 68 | 12.1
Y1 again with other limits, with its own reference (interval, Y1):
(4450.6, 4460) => 1.07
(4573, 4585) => 1.00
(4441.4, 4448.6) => 0.93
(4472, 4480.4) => 0.93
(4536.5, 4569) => 0.98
